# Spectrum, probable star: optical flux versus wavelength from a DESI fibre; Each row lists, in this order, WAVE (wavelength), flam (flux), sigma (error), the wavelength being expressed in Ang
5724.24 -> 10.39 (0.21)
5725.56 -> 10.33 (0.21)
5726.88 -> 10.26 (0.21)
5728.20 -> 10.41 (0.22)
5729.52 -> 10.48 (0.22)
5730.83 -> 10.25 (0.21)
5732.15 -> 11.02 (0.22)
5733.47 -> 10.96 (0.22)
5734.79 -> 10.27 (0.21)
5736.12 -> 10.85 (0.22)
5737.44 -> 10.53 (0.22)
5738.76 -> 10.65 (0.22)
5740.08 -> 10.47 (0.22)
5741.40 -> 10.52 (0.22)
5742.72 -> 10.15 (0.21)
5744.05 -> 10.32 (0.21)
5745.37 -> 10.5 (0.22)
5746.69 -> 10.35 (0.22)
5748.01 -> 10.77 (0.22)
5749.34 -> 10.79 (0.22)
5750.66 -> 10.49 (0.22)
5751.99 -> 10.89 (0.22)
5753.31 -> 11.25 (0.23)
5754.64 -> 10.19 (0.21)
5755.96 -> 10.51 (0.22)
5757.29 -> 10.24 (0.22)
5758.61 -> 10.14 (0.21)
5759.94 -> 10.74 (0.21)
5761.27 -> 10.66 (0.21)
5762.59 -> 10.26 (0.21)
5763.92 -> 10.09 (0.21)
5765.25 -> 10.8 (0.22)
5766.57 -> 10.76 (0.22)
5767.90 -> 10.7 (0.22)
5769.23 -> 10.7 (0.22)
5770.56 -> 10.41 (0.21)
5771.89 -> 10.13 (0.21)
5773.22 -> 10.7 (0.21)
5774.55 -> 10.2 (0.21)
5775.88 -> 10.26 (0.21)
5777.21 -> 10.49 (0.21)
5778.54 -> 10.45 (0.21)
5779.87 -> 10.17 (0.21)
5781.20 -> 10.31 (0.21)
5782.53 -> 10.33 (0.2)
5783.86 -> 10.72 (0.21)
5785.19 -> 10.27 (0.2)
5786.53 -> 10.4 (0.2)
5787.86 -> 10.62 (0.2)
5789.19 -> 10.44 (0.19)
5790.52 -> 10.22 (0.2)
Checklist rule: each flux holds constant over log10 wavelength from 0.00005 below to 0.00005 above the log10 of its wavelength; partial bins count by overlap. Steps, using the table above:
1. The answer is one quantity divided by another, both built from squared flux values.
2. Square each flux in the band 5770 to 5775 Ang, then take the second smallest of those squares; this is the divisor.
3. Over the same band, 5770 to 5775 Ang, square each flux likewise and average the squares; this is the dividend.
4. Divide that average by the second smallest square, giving 1.03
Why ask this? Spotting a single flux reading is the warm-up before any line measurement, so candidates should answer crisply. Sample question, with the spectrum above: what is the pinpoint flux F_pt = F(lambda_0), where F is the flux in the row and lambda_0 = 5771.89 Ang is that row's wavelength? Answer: 10.13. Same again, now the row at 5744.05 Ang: 10.32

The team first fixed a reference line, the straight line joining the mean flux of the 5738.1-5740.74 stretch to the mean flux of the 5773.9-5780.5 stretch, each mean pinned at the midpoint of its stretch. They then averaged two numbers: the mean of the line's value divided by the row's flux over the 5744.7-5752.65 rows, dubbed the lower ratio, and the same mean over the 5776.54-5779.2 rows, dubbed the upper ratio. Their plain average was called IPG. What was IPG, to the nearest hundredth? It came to 0.99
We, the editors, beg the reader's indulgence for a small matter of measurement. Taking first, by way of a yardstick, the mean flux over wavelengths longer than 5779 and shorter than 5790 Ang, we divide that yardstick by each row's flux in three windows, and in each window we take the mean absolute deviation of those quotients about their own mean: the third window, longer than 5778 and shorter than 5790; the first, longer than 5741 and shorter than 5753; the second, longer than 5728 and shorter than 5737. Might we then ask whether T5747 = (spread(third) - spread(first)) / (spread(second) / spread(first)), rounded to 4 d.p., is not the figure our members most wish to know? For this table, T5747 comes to -0.0036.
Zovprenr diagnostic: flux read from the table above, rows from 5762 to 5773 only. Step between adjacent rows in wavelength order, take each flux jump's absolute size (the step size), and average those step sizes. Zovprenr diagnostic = 0.22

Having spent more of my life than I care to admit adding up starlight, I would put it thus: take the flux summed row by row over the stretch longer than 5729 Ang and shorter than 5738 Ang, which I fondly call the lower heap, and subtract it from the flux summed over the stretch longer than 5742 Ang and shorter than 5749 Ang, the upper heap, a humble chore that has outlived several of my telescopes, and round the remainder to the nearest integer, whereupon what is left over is -22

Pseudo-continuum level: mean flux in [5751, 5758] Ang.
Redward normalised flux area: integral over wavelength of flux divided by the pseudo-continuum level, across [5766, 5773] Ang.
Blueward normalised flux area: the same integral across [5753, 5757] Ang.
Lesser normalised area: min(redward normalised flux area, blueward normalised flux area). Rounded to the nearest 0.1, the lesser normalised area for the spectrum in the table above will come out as 4.0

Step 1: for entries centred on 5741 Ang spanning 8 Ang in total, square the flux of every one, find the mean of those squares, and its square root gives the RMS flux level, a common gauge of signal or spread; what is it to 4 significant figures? 10.44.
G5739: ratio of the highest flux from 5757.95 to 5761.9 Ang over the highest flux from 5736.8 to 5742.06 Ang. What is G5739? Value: 1.01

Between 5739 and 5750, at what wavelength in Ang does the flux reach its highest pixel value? 5749.34 Ang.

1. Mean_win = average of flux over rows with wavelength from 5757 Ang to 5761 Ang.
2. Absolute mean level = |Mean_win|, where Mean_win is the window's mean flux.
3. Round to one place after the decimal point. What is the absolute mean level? 10.4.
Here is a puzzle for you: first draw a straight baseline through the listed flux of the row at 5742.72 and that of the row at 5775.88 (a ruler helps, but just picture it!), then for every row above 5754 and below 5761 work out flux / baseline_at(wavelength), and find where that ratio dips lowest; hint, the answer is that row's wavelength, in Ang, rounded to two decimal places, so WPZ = 5758.61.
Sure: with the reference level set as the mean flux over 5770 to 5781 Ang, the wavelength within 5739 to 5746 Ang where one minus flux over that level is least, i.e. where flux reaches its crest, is 5741.40 Ang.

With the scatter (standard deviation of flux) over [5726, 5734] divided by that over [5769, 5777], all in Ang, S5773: 1.4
